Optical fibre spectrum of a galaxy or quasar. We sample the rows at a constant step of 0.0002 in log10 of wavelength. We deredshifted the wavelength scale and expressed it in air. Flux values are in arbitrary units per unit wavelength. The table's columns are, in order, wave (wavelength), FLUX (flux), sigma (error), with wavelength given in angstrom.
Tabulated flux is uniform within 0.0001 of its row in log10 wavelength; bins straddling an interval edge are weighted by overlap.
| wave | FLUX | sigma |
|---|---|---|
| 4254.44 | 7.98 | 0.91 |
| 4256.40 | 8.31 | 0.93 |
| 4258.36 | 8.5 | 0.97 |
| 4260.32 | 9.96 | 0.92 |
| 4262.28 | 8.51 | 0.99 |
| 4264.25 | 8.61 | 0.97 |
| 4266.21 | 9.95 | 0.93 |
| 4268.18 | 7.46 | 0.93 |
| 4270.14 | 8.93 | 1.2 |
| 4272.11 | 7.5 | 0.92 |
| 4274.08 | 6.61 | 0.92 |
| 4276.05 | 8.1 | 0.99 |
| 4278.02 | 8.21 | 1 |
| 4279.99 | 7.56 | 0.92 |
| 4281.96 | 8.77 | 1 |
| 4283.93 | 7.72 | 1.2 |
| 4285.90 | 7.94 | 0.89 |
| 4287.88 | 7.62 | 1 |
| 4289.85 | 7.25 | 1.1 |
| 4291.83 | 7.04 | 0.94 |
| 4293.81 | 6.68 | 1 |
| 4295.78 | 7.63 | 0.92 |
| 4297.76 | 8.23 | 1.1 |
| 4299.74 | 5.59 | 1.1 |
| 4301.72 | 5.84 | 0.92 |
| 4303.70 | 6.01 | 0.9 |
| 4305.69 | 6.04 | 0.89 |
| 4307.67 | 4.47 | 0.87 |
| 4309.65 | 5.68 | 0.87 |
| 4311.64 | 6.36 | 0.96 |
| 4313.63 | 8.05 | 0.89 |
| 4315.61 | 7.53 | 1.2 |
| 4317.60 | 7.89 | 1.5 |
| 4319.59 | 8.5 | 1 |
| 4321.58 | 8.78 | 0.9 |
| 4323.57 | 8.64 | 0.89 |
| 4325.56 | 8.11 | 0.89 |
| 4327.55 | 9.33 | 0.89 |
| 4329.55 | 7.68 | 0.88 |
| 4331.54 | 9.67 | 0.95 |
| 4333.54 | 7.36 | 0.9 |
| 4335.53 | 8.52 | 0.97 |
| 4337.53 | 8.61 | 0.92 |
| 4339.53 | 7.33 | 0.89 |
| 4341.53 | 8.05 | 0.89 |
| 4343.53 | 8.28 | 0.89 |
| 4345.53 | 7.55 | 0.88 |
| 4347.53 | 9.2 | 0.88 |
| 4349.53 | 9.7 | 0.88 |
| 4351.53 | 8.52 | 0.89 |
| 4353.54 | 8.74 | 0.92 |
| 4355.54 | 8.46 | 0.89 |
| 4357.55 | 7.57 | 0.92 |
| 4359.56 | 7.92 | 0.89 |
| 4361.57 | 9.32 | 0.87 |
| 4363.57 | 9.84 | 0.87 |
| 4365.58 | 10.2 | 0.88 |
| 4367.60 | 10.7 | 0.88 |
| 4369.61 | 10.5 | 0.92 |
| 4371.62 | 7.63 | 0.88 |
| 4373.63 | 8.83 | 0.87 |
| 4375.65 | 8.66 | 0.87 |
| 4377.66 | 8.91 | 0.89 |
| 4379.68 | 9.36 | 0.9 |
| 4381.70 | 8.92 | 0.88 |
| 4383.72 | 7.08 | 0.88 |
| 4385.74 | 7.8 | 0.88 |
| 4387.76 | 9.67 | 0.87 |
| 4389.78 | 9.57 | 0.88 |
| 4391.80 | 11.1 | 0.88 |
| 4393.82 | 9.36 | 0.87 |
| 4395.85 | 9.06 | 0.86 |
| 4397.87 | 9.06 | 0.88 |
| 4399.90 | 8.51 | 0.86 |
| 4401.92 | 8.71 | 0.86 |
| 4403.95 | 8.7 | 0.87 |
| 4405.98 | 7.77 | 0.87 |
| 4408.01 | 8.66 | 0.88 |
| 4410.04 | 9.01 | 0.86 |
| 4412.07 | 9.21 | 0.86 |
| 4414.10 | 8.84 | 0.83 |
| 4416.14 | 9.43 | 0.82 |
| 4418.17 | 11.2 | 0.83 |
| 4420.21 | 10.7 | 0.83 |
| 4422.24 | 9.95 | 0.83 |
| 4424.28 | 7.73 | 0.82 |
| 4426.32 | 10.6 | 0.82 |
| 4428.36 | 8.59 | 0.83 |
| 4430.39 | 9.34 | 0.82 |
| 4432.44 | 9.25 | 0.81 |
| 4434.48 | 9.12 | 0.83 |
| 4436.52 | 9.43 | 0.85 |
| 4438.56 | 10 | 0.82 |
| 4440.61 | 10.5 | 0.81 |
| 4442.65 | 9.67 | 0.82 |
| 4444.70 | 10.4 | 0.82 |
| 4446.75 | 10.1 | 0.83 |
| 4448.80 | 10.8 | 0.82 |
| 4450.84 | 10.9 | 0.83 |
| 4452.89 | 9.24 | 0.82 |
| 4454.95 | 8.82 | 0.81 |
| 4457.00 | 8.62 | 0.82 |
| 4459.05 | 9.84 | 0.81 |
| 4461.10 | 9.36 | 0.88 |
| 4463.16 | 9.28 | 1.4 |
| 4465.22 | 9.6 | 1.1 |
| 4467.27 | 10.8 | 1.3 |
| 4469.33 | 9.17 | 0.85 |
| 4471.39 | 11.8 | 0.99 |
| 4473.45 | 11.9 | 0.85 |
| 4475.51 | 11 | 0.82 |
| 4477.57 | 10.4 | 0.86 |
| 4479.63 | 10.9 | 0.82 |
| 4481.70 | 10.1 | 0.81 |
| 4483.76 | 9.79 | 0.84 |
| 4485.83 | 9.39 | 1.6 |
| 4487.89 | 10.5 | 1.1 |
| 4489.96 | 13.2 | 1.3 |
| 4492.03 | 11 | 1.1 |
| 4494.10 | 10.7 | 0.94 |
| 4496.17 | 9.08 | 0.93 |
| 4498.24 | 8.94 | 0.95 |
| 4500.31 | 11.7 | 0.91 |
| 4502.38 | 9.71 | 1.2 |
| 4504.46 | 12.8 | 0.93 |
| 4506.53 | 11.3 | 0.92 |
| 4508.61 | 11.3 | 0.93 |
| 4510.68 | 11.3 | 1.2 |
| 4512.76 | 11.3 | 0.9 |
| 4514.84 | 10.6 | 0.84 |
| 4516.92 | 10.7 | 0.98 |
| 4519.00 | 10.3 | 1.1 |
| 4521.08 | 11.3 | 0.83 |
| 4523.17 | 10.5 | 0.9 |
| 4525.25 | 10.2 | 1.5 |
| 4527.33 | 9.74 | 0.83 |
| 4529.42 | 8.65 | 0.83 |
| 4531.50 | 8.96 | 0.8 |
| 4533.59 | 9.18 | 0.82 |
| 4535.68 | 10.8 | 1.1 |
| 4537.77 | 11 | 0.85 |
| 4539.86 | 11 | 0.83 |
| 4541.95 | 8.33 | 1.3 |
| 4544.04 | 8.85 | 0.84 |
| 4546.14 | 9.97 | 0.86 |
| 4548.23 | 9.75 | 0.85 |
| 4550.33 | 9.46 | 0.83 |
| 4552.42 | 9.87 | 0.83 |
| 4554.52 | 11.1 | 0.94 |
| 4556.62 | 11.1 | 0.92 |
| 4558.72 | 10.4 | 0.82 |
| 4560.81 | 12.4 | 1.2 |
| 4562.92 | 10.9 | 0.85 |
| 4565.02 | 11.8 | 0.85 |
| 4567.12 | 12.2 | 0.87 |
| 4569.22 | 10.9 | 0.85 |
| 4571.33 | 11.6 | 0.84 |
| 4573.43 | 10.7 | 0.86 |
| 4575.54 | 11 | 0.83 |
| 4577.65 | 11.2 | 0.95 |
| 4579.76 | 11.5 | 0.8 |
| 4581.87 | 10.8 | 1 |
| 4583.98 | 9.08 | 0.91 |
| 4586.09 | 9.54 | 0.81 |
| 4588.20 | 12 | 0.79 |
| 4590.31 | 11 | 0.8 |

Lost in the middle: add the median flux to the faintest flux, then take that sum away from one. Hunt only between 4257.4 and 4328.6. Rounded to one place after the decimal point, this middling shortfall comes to -11.3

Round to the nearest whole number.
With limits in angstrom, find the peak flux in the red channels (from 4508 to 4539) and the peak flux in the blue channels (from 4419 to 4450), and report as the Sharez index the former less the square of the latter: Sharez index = -105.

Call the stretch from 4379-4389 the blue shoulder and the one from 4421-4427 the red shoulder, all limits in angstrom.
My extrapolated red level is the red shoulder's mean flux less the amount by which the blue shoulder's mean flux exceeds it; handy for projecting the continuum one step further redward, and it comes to 10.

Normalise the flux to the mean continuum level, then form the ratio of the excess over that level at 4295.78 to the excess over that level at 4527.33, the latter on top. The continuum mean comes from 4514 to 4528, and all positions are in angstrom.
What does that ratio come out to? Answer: 0.3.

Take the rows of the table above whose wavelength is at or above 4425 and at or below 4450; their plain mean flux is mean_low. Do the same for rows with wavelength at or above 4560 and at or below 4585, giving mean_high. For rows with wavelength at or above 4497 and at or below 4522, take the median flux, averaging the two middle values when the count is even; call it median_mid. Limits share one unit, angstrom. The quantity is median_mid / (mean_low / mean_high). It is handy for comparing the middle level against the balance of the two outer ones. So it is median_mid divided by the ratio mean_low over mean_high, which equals 12.9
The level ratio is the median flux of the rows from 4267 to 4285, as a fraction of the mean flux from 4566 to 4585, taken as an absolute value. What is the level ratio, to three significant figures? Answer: 0.702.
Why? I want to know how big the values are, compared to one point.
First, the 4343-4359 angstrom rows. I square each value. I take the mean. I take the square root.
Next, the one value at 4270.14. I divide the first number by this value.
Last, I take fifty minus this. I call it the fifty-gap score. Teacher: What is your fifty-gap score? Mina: 49.0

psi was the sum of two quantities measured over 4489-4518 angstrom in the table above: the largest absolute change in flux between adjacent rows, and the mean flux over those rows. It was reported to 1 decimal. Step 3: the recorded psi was 14.1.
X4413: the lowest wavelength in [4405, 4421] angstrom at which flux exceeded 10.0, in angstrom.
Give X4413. 4418.17 angstrom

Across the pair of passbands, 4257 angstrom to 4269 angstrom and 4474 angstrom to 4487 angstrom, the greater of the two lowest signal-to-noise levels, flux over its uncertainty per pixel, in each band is 8.0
